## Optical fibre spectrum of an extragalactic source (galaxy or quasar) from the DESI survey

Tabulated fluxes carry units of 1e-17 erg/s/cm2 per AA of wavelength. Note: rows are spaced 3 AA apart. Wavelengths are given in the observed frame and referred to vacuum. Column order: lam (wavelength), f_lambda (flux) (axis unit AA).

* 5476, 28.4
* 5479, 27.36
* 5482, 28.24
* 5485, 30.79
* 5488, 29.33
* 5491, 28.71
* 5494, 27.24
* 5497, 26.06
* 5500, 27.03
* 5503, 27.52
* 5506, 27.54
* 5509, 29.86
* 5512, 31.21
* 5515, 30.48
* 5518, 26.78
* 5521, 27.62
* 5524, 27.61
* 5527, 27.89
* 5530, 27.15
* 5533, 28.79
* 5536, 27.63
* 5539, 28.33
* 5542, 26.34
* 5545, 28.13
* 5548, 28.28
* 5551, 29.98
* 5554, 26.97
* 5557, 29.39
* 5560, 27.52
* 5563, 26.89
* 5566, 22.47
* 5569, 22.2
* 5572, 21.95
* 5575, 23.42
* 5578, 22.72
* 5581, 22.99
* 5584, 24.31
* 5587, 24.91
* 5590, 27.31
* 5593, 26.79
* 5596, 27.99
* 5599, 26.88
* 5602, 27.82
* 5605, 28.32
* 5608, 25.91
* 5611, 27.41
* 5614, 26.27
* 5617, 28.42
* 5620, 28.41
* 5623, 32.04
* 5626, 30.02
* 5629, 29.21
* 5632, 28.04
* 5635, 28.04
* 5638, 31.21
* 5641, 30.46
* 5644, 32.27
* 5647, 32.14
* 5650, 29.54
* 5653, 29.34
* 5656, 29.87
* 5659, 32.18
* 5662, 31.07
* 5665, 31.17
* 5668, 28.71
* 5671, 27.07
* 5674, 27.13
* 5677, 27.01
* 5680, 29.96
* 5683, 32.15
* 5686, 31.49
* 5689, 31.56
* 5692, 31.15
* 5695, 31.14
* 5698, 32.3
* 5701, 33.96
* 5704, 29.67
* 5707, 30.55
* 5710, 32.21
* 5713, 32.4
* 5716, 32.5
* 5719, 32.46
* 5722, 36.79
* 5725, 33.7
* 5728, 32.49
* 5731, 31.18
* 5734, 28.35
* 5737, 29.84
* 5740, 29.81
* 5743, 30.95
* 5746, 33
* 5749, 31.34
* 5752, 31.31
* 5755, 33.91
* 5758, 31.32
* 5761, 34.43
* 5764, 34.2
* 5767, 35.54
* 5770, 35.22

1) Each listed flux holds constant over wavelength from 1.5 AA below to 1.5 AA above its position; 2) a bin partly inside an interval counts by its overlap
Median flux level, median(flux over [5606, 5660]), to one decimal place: 29.4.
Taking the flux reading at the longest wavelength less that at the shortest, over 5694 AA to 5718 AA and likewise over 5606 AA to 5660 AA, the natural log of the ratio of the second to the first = 1.5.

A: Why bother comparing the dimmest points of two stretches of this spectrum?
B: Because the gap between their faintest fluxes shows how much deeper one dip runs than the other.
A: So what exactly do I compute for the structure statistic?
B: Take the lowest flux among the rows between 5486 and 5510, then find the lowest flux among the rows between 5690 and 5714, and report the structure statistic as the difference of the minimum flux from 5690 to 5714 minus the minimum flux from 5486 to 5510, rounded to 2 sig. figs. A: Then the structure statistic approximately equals 3.6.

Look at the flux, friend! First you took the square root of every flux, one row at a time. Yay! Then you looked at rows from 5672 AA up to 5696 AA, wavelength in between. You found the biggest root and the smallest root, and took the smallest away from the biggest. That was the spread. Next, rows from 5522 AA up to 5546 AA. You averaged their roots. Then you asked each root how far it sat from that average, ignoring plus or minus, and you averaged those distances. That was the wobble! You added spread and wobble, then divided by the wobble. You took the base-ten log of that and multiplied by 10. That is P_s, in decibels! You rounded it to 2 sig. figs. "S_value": 10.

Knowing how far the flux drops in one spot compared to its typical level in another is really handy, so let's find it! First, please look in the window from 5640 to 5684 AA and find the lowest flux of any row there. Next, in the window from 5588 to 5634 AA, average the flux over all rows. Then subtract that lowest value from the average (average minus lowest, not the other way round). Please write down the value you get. 1.0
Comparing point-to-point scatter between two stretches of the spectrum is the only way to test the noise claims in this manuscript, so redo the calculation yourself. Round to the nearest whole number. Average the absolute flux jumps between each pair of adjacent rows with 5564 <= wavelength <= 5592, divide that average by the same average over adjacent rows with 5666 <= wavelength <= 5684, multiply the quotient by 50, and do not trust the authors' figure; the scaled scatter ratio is 33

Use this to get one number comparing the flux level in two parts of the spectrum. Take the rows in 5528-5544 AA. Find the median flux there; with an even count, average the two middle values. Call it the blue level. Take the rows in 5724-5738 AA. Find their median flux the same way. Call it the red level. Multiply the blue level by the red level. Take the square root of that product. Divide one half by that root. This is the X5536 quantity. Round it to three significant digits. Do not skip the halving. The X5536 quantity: 0.0170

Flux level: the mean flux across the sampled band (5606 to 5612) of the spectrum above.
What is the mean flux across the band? 26.7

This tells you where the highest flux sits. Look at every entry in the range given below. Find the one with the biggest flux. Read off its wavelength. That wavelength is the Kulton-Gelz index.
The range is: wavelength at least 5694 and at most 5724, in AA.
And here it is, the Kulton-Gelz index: 5722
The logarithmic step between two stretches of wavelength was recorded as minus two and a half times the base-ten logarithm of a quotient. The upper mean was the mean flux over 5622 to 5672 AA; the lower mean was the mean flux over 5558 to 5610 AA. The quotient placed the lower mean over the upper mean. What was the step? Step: 0.19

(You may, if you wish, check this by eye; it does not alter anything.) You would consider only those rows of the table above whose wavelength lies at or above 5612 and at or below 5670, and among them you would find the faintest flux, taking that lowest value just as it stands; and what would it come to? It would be 26.27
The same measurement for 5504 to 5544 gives 26.34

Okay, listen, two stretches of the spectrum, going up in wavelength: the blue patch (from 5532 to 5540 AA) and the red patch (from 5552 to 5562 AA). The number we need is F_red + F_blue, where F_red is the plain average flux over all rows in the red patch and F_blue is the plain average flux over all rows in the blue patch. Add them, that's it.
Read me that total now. 56.2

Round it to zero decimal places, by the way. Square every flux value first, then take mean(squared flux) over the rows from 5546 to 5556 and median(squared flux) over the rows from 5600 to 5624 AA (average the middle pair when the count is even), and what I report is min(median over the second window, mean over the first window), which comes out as 788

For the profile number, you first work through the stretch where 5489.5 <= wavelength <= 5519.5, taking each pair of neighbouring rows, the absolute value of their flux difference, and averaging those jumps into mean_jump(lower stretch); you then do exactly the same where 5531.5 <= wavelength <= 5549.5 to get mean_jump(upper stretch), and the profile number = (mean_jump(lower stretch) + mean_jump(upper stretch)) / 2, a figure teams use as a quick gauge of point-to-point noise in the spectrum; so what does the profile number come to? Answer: 1.26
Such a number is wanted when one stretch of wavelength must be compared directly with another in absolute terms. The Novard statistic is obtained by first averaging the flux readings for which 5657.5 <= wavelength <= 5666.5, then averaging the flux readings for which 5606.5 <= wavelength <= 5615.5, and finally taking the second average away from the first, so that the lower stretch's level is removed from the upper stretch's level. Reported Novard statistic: 5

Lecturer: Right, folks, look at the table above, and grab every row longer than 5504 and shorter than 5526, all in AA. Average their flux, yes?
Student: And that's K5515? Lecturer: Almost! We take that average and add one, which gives 29.7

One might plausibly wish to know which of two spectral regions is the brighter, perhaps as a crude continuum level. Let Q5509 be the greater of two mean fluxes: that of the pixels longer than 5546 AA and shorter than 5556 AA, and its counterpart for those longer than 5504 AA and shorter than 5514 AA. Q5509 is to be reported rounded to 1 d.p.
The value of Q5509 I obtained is 29.5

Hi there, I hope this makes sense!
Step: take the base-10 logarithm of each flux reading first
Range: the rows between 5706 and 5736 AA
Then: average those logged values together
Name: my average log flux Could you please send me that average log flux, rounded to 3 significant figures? 1.51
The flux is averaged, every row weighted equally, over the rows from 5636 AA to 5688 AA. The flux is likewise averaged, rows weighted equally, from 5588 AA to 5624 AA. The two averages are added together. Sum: 58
